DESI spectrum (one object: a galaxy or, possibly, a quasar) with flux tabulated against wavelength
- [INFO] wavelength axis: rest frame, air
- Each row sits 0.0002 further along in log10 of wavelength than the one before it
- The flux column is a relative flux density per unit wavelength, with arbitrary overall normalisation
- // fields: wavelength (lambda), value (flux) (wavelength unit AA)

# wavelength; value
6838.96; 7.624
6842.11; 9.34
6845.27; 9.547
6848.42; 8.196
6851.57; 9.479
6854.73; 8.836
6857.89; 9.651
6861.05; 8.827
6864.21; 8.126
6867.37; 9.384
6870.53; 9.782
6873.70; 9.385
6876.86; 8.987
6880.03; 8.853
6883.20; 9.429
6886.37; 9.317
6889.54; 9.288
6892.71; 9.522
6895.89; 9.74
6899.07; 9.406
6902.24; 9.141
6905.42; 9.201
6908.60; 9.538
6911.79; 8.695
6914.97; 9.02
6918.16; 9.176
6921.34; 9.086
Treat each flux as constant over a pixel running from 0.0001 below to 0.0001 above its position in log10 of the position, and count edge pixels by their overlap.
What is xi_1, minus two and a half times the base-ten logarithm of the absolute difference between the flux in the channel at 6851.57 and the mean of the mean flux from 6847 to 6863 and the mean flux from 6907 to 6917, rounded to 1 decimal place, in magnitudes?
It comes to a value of 0.9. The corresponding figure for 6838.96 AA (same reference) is -0.4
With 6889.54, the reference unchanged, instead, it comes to 1.5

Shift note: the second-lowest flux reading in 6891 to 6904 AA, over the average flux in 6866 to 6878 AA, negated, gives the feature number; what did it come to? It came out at -1.00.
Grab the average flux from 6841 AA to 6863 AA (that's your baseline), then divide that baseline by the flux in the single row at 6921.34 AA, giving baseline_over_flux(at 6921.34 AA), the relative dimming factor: 1.00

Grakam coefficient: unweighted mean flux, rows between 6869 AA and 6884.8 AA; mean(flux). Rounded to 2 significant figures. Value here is 9.3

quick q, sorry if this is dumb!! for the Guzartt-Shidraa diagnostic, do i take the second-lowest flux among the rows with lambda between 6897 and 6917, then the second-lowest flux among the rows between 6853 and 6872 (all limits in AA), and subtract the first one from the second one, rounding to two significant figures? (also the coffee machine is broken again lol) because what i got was -0.19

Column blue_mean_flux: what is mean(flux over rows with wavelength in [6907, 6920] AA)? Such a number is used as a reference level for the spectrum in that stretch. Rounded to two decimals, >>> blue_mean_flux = 9.11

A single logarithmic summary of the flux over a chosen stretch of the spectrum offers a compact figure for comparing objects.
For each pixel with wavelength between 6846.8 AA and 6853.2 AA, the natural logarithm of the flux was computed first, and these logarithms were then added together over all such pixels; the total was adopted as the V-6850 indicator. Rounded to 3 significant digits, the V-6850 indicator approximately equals 4.35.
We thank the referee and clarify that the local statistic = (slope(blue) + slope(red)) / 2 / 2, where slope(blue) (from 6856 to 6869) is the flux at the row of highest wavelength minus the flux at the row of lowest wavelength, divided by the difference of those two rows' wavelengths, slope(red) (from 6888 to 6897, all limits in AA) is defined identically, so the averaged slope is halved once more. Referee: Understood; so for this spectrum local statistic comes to 0.011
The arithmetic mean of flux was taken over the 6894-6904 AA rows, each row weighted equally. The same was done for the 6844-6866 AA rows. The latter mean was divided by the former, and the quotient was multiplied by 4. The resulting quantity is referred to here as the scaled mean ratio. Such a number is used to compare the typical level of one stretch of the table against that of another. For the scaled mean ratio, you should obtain 3.80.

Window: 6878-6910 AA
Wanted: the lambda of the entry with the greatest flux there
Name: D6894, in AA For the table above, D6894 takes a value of 6895.89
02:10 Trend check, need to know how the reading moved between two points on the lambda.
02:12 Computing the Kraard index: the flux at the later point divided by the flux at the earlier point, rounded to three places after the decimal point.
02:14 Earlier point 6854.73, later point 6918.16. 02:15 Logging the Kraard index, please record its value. 1.038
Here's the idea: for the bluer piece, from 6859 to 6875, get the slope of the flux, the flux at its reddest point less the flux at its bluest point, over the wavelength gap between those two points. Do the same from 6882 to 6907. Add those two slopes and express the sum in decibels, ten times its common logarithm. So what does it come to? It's -15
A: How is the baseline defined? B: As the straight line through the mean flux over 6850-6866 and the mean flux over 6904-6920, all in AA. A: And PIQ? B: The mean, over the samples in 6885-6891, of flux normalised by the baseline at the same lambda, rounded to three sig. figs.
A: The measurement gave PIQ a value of 1.03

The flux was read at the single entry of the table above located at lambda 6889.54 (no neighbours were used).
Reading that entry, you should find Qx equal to 9.288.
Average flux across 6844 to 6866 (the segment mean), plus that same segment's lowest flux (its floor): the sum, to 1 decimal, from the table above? 17.1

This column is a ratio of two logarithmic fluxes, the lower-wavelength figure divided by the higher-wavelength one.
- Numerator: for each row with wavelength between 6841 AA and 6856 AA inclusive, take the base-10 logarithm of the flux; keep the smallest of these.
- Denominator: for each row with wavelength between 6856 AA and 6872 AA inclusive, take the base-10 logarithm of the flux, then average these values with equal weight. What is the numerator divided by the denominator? 0.951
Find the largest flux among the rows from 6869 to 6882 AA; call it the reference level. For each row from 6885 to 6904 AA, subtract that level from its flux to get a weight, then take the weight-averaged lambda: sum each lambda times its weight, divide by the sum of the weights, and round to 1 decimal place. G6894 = 6894.5 AA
